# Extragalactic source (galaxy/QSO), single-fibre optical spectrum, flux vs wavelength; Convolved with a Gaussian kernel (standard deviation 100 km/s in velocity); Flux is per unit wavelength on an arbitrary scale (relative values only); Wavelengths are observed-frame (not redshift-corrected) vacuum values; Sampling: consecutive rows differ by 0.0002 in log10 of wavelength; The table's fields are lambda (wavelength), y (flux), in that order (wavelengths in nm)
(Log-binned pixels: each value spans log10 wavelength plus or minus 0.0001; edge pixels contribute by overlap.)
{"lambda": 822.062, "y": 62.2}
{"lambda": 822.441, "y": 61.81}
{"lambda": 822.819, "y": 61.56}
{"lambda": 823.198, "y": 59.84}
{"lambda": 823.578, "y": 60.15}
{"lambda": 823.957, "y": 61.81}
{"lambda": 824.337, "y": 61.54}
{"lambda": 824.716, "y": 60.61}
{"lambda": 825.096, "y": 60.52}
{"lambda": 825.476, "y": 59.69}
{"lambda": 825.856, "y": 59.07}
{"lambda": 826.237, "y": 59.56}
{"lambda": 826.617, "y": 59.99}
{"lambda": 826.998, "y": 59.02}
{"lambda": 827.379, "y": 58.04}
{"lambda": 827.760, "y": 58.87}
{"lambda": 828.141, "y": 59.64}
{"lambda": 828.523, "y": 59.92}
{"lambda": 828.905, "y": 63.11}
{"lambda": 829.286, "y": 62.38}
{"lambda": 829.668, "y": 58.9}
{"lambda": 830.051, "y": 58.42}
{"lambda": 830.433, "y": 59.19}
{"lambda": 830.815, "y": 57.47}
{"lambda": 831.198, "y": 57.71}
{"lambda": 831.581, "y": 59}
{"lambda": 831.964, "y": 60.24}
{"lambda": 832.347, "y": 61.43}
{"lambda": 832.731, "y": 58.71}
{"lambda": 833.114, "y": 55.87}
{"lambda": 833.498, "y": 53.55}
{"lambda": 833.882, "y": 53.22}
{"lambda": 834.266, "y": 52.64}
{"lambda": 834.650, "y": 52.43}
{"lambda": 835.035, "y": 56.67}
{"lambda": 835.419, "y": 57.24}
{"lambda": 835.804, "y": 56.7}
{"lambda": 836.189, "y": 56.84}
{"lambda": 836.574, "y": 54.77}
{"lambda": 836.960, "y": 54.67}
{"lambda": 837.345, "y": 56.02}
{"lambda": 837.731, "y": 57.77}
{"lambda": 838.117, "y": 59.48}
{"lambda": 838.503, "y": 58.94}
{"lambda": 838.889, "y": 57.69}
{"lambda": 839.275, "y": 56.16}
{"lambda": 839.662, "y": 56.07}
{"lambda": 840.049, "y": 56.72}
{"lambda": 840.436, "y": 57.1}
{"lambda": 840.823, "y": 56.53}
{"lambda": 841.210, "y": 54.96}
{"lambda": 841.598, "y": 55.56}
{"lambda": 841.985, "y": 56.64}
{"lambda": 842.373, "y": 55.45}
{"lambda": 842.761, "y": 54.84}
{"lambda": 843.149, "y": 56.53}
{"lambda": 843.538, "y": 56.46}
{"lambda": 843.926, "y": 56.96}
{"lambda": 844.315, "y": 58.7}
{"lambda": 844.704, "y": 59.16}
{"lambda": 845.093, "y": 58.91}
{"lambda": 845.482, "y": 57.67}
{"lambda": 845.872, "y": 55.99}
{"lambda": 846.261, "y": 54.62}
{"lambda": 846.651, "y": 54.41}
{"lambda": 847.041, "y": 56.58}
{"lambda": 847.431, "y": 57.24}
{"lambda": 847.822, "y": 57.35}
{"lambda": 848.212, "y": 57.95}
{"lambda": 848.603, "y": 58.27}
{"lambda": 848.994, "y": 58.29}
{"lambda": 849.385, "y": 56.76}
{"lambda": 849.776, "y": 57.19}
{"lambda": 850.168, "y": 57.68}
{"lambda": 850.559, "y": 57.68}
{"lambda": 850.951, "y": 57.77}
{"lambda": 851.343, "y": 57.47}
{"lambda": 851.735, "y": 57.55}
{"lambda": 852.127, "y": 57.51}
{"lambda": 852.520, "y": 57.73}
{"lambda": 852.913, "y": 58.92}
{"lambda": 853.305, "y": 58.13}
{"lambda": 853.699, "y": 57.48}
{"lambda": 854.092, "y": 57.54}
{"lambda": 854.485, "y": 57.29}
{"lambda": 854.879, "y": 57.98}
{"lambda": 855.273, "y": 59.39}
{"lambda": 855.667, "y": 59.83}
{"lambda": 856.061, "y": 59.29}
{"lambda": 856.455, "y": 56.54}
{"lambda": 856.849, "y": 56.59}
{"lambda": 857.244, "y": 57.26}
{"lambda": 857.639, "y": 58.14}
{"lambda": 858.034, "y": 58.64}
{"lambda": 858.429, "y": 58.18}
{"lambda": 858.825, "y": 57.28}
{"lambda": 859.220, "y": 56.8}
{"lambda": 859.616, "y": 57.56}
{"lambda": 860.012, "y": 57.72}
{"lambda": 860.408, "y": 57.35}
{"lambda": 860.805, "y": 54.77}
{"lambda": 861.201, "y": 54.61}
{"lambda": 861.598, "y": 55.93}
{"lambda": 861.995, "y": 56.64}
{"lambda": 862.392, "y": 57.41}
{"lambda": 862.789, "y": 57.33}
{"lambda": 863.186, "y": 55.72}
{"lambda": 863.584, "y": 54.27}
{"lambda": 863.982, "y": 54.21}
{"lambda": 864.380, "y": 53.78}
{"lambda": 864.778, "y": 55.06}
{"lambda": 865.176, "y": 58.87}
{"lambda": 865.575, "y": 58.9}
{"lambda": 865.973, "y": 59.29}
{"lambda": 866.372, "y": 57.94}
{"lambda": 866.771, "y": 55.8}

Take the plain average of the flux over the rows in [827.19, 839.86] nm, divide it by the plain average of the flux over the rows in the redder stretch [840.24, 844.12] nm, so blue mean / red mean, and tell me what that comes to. 1.026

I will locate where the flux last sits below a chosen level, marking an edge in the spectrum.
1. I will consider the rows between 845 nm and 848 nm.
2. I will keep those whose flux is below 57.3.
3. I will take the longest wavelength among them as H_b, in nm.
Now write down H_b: 847.431 nm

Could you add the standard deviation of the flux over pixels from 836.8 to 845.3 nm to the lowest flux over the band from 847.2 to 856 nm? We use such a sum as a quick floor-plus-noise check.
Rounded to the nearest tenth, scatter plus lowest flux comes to 58.2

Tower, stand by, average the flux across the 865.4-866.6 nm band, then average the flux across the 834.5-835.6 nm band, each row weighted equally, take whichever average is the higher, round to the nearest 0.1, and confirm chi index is 58.7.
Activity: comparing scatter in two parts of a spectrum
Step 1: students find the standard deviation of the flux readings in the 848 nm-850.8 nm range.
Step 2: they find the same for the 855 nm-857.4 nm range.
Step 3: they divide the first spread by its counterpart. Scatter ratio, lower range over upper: 0.4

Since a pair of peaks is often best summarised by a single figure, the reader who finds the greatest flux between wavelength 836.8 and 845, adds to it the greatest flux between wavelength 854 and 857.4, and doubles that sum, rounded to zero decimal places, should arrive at 239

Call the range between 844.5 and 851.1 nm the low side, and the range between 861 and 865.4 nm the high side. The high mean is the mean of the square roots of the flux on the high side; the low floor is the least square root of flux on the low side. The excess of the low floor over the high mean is -0.1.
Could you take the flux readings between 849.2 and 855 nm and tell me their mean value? 57.6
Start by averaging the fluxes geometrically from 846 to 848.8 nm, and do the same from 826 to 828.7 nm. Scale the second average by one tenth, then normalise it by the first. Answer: 0.105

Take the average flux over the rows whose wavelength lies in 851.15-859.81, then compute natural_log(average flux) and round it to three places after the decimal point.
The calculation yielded 4.058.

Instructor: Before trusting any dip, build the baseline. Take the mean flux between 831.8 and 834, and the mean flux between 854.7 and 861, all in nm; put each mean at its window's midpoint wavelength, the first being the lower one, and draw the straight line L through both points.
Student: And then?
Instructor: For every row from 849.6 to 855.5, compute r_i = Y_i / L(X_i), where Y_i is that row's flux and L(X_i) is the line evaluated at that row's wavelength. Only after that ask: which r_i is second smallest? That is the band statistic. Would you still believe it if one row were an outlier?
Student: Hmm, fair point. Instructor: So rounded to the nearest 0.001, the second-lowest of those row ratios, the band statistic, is 0.994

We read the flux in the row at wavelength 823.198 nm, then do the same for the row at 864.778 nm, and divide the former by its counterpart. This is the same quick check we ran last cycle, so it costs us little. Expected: 1.09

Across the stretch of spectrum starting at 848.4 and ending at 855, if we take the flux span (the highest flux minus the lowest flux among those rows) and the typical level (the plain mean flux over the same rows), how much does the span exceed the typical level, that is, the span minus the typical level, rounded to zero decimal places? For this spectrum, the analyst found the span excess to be -56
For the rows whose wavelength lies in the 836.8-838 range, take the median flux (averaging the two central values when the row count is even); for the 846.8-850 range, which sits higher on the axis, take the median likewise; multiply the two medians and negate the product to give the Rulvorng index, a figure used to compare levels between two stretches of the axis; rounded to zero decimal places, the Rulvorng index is -3210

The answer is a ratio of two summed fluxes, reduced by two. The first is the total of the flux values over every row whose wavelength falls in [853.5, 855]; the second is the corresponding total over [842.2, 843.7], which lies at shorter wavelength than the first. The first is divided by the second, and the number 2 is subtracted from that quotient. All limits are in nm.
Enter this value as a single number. -0.97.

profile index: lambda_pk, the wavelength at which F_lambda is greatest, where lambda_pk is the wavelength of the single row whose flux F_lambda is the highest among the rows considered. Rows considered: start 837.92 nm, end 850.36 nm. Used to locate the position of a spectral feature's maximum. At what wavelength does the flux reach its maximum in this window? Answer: 838.117 nm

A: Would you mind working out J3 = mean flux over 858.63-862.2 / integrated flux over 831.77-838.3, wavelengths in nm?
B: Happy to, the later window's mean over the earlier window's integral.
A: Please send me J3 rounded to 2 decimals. 0.15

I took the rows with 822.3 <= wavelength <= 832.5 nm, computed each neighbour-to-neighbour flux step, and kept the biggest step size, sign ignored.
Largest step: 3.5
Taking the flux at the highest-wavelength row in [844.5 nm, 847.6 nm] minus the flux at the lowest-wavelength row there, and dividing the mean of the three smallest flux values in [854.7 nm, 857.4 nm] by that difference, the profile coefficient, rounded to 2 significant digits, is -30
